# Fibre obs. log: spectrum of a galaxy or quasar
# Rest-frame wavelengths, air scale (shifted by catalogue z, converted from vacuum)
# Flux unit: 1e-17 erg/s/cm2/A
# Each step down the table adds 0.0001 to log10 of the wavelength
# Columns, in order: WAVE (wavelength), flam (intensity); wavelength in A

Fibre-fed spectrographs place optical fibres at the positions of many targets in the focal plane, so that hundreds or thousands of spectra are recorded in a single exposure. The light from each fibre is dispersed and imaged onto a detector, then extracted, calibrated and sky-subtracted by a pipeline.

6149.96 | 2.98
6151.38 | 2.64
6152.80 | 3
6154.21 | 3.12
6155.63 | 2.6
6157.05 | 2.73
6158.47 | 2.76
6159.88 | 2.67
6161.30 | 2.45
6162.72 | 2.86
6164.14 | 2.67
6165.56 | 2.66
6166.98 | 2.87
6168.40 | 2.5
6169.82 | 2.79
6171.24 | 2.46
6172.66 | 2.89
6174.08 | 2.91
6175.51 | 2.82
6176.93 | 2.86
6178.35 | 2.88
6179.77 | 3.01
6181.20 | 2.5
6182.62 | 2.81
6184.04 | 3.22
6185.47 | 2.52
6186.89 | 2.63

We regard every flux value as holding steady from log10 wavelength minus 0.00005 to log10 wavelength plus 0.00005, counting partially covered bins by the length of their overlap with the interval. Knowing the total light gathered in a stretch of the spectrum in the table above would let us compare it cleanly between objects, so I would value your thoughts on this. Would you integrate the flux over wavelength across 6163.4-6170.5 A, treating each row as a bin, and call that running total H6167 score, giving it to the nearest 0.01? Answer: 19.16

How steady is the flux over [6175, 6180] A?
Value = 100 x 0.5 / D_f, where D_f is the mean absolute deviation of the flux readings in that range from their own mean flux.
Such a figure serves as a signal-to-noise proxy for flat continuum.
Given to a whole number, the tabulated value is 851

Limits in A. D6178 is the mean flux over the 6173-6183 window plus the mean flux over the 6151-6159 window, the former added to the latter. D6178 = 5.64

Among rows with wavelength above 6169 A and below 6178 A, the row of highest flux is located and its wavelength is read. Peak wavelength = 6174.08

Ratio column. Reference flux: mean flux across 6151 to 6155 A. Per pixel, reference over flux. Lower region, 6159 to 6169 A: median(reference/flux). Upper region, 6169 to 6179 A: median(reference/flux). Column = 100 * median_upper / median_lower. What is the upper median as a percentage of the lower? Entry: 93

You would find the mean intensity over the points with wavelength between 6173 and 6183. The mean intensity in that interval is 2.83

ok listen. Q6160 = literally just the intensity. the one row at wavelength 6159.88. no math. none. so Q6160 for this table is 2.67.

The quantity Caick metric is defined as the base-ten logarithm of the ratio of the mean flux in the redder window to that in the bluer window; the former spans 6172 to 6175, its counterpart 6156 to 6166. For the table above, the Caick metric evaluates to 0.03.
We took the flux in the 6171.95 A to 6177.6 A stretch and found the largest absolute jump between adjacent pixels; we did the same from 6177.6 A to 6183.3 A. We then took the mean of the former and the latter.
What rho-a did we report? 0.30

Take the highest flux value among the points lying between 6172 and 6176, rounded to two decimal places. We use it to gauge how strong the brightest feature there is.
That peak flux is 2.91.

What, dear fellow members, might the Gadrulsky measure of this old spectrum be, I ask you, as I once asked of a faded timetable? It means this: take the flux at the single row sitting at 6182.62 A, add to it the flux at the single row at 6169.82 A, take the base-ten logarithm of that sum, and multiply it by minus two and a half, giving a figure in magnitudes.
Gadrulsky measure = -1.87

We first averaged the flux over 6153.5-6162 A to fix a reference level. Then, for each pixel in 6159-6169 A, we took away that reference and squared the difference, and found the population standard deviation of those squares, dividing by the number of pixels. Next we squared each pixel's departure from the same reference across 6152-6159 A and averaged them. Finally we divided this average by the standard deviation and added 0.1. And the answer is 2.1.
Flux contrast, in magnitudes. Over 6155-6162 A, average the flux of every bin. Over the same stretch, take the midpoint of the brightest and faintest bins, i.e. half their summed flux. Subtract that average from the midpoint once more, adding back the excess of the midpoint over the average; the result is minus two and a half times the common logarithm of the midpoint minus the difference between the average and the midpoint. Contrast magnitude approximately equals -1.02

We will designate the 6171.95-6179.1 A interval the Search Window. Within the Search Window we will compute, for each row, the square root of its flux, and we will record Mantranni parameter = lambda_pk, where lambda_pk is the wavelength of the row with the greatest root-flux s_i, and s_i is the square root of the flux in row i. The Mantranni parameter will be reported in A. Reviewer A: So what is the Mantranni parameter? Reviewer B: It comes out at 6174.08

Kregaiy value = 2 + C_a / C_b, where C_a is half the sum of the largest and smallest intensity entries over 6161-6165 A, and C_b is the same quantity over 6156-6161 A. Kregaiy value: 2.98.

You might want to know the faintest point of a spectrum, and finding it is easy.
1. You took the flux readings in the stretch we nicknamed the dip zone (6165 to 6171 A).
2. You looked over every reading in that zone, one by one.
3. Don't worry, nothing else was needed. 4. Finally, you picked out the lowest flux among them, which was 2.5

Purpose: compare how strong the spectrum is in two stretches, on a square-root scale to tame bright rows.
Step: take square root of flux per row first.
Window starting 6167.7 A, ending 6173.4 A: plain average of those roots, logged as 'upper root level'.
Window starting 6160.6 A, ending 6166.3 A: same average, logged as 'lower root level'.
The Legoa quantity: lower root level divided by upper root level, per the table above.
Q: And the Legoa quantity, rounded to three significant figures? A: 1.00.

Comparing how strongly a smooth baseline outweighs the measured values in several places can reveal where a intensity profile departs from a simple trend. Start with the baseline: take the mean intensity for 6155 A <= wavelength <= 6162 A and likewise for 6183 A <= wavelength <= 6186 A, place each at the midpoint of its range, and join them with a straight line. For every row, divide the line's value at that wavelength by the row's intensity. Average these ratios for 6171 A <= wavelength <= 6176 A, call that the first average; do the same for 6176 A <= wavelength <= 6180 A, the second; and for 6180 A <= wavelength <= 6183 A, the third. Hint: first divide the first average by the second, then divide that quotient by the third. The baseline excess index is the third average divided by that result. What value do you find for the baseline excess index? 1.11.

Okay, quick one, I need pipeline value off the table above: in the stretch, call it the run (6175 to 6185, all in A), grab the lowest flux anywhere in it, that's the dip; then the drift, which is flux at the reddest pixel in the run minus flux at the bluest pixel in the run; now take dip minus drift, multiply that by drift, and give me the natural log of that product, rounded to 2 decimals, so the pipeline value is -0.17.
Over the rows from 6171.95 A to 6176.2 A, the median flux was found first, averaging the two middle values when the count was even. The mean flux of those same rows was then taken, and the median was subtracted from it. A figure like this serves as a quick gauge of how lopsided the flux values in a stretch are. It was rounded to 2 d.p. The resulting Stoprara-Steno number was -0.02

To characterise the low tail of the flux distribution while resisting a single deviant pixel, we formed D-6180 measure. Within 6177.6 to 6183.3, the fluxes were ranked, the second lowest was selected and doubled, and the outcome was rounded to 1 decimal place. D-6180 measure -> 5.6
